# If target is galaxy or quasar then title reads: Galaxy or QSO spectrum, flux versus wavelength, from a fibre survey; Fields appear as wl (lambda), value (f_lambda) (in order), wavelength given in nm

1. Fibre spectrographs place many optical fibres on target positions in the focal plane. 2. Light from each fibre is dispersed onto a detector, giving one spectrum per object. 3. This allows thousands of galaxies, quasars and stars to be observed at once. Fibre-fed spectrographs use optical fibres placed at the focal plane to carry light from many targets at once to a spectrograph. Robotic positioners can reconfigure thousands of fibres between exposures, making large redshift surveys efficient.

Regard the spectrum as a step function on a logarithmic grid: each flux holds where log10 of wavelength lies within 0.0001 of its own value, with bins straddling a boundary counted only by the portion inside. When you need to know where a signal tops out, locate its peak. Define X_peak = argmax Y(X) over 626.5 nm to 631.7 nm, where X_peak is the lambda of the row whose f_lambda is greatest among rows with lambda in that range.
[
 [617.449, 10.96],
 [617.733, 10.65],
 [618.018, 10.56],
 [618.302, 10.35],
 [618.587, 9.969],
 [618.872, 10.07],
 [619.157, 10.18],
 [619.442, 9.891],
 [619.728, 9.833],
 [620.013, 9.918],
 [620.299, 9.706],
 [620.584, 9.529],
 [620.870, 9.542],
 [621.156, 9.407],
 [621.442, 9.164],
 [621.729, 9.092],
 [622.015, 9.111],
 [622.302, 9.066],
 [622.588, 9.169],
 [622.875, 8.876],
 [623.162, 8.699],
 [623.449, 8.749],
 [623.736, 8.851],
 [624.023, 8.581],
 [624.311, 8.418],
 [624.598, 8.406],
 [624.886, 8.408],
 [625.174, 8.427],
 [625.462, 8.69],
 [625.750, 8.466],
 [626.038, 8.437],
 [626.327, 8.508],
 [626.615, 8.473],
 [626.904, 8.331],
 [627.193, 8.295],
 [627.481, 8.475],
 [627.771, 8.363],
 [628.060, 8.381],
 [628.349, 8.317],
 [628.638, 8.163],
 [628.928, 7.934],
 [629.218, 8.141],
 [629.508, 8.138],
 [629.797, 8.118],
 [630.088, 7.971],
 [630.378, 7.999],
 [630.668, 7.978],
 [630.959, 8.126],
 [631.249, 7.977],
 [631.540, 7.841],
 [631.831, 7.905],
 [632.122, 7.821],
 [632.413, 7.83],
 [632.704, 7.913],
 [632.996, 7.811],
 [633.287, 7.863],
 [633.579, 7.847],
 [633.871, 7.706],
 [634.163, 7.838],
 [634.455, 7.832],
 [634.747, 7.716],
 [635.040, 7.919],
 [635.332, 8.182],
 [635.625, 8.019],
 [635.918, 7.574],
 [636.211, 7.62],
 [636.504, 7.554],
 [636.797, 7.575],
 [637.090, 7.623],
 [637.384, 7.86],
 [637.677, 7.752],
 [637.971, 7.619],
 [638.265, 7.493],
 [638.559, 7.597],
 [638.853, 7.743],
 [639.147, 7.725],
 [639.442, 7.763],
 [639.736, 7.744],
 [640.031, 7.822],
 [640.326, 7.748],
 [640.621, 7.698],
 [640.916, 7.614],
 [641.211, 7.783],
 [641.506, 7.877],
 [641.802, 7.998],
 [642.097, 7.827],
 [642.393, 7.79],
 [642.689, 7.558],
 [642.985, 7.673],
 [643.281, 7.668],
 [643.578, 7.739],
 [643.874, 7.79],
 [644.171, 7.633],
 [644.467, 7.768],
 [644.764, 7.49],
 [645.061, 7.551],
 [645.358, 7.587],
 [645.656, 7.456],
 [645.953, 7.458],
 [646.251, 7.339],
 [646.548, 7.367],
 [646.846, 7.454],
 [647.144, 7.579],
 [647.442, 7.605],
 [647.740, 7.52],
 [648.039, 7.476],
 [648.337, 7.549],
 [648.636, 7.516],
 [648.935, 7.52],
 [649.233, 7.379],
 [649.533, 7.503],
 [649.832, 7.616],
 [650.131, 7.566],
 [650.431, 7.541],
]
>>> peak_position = 627.481 nm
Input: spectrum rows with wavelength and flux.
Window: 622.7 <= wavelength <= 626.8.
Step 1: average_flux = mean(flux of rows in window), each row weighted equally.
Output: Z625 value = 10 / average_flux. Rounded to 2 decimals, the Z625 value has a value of 1.17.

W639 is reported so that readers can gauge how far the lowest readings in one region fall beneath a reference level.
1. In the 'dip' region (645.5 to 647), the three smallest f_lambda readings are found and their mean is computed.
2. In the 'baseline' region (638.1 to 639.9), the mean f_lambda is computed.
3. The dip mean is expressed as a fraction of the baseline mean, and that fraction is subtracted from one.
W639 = 0.0379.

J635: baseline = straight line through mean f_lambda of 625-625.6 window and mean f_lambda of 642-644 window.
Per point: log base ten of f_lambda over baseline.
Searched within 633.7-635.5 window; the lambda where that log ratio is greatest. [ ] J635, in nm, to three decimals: 635.332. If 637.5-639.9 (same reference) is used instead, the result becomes 639.442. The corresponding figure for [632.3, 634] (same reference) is 632.704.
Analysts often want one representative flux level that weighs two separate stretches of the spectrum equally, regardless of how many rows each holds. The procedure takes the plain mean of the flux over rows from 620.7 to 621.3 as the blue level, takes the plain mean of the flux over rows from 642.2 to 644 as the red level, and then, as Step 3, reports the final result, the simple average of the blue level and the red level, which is 8.59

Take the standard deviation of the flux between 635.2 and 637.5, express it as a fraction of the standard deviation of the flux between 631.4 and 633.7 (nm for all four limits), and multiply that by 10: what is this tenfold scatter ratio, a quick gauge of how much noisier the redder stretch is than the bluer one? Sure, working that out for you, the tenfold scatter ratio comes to 64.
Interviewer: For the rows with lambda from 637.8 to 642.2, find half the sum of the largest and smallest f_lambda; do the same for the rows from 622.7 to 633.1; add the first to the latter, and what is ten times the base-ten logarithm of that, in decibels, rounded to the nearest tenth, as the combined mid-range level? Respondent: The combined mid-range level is 12.1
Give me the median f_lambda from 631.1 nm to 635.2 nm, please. 7.8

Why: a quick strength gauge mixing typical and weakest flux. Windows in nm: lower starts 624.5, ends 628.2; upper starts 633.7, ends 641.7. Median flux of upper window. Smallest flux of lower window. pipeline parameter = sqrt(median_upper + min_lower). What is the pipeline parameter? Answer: 4.00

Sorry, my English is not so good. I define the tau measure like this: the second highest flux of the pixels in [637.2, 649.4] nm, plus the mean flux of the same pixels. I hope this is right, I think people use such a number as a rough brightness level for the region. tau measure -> 15.5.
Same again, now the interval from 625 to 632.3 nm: 16.7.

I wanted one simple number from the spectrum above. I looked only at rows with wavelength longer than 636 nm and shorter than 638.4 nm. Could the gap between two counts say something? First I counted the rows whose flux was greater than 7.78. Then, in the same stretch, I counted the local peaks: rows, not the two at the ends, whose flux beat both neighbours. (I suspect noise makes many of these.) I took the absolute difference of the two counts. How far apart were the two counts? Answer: 0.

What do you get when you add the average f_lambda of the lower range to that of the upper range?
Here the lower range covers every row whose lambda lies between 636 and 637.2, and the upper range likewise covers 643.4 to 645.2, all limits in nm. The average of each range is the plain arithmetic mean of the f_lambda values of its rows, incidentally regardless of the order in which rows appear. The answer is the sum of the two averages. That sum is 15.3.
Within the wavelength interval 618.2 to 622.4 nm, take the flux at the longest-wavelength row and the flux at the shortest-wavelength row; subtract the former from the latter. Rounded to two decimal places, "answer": 1.28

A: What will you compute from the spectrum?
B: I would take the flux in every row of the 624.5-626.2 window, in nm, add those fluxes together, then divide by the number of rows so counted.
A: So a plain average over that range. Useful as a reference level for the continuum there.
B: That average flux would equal 8.5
